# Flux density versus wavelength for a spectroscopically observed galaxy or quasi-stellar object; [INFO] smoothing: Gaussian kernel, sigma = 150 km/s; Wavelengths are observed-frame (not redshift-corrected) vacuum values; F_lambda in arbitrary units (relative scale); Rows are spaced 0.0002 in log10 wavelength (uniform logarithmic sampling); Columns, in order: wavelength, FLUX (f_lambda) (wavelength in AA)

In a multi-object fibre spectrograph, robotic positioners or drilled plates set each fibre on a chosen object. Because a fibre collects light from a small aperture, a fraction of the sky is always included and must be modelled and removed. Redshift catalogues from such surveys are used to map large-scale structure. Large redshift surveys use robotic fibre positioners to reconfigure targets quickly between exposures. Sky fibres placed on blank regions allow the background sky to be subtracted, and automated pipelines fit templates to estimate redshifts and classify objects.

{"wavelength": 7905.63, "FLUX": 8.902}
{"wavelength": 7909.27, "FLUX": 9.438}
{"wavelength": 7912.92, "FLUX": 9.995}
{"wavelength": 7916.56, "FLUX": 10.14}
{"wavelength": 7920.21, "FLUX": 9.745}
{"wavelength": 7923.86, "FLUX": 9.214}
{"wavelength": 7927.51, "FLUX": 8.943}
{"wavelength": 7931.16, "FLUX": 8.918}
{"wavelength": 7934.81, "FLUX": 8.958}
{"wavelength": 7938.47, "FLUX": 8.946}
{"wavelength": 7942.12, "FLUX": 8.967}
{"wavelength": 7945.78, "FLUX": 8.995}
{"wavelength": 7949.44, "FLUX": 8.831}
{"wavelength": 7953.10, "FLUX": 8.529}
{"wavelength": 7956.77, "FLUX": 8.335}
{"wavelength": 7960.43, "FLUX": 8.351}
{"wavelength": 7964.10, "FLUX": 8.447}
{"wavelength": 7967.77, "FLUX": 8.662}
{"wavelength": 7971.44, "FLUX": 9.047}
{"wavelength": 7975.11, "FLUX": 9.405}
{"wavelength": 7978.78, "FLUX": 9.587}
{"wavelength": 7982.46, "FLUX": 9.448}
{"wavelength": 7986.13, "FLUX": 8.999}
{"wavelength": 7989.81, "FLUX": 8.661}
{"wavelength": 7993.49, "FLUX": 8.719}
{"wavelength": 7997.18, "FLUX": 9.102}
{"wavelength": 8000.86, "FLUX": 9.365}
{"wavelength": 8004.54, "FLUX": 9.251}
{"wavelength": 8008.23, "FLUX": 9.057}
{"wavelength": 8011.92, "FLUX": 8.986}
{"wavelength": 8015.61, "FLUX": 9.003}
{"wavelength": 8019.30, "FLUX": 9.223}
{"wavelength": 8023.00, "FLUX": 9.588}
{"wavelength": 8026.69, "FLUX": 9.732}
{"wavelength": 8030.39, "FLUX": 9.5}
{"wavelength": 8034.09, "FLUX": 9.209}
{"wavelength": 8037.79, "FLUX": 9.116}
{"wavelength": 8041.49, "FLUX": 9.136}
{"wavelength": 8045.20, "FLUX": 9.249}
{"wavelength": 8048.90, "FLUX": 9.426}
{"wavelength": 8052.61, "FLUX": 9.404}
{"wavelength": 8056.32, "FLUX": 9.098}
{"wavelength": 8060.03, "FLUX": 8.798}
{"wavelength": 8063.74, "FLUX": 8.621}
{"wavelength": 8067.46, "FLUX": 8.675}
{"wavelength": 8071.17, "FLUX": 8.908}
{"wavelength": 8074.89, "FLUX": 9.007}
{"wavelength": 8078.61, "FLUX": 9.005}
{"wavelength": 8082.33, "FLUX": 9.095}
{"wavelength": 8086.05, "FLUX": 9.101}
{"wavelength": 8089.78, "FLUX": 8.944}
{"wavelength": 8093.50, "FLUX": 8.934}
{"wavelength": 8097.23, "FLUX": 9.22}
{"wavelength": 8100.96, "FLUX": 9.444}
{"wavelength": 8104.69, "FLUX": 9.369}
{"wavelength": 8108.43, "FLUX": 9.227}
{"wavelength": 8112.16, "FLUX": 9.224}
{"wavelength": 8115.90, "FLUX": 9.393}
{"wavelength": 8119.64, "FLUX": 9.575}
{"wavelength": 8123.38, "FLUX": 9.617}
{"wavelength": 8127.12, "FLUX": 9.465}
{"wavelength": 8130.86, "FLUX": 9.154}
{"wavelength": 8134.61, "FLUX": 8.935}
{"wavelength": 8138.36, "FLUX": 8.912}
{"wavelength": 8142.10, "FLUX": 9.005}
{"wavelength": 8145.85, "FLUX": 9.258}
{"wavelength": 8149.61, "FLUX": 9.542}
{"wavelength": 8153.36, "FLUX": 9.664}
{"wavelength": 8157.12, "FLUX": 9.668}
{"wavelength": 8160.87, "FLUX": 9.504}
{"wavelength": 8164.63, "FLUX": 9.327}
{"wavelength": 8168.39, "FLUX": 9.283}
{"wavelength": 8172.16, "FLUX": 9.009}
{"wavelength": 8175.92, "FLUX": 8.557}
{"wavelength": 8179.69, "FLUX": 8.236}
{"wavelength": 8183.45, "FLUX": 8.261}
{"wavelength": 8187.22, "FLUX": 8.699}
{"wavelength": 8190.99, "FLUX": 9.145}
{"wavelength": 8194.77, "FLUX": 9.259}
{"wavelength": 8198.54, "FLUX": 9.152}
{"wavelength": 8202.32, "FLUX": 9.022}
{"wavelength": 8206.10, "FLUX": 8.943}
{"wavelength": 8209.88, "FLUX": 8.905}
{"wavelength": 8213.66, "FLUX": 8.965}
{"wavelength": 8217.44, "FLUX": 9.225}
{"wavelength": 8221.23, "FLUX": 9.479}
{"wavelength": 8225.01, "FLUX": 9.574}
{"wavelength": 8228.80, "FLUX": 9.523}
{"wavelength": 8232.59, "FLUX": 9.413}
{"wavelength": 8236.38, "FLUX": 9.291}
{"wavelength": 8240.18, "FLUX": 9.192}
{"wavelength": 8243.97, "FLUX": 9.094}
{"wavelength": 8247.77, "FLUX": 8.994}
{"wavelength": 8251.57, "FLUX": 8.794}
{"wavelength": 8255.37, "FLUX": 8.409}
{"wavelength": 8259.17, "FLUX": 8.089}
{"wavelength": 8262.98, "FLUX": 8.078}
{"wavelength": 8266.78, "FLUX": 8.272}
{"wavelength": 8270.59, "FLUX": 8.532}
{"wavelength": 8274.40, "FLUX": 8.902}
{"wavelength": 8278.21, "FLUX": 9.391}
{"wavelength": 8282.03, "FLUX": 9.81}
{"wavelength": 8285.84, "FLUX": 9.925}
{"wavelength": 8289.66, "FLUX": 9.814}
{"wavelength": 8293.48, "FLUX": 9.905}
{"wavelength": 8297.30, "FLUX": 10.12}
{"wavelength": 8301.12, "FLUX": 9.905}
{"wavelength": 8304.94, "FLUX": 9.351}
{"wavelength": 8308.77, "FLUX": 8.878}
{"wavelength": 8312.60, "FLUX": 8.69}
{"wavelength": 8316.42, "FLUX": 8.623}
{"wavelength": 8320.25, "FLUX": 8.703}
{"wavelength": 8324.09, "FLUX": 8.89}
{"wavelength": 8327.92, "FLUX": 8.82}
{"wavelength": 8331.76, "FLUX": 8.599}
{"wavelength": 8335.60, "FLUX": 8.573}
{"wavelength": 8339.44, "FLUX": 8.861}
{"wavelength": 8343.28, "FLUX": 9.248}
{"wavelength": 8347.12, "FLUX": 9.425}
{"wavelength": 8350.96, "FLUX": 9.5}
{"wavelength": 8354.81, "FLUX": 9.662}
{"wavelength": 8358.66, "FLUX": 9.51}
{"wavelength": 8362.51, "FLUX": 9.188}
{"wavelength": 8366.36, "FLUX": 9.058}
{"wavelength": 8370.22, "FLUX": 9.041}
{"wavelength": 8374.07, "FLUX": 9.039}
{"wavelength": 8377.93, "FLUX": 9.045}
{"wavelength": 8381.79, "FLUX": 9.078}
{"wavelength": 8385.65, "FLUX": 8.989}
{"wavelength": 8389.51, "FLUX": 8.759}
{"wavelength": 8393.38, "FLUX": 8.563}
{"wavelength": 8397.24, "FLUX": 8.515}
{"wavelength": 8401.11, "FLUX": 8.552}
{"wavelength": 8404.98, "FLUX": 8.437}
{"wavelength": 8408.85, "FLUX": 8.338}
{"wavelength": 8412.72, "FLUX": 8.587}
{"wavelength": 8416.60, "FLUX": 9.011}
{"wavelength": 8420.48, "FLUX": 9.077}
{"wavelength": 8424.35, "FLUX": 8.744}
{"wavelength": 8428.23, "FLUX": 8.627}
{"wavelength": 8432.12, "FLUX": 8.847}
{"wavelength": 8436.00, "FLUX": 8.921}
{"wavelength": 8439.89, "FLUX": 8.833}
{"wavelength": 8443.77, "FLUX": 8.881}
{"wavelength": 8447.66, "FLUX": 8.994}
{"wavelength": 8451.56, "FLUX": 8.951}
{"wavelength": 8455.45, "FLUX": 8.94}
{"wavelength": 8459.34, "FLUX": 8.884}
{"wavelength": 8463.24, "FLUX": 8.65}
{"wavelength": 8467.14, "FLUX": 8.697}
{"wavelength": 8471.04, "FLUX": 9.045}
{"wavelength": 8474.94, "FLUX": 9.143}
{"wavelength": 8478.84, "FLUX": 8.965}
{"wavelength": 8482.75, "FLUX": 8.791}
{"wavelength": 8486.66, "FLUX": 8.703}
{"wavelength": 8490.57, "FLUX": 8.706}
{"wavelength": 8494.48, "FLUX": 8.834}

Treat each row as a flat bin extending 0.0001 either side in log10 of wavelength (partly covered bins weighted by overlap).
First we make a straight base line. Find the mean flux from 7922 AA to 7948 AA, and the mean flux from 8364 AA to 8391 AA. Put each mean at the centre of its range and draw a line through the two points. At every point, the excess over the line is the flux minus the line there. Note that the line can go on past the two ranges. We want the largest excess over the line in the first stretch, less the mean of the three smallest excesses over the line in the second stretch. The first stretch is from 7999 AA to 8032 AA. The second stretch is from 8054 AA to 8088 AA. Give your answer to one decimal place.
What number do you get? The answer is 1.0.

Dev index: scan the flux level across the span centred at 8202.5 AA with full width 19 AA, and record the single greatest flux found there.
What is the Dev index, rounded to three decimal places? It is 9.259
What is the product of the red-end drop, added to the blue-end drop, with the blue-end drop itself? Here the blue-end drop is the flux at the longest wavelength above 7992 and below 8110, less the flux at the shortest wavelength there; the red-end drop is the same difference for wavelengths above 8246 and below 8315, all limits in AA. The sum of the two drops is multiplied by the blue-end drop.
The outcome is 0.1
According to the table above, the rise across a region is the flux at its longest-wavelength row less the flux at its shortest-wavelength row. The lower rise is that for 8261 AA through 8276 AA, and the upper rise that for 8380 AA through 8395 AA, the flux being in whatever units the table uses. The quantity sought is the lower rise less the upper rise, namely 1.3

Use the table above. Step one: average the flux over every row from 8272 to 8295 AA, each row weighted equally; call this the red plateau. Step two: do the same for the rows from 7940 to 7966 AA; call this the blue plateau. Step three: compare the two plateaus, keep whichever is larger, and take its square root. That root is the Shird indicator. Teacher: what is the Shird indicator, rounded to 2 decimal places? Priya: 3.10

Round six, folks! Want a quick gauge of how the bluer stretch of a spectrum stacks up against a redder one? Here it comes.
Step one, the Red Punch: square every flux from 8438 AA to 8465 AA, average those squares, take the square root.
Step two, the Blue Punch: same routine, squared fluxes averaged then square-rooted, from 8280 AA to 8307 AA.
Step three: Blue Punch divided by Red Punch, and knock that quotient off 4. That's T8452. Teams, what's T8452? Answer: 2.89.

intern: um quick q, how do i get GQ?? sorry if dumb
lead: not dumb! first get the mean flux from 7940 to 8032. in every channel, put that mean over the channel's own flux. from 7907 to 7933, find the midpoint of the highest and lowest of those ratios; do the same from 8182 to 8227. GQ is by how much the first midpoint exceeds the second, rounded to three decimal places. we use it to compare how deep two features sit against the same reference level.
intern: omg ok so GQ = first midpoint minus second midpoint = -0.067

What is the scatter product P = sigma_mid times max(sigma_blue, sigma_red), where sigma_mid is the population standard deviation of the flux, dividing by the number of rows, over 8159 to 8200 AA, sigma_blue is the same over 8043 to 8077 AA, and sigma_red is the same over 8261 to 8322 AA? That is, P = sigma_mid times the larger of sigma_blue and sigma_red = 0.27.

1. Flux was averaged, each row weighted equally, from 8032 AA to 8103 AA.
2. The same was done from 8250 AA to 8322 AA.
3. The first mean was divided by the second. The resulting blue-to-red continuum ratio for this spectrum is 1.00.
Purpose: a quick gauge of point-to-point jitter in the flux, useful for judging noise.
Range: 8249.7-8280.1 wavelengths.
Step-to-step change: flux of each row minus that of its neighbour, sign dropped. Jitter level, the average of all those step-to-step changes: 0.29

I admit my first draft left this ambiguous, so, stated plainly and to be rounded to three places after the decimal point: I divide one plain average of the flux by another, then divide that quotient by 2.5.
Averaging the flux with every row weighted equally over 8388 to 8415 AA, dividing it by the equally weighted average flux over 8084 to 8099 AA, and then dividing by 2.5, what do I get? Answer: 0.377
